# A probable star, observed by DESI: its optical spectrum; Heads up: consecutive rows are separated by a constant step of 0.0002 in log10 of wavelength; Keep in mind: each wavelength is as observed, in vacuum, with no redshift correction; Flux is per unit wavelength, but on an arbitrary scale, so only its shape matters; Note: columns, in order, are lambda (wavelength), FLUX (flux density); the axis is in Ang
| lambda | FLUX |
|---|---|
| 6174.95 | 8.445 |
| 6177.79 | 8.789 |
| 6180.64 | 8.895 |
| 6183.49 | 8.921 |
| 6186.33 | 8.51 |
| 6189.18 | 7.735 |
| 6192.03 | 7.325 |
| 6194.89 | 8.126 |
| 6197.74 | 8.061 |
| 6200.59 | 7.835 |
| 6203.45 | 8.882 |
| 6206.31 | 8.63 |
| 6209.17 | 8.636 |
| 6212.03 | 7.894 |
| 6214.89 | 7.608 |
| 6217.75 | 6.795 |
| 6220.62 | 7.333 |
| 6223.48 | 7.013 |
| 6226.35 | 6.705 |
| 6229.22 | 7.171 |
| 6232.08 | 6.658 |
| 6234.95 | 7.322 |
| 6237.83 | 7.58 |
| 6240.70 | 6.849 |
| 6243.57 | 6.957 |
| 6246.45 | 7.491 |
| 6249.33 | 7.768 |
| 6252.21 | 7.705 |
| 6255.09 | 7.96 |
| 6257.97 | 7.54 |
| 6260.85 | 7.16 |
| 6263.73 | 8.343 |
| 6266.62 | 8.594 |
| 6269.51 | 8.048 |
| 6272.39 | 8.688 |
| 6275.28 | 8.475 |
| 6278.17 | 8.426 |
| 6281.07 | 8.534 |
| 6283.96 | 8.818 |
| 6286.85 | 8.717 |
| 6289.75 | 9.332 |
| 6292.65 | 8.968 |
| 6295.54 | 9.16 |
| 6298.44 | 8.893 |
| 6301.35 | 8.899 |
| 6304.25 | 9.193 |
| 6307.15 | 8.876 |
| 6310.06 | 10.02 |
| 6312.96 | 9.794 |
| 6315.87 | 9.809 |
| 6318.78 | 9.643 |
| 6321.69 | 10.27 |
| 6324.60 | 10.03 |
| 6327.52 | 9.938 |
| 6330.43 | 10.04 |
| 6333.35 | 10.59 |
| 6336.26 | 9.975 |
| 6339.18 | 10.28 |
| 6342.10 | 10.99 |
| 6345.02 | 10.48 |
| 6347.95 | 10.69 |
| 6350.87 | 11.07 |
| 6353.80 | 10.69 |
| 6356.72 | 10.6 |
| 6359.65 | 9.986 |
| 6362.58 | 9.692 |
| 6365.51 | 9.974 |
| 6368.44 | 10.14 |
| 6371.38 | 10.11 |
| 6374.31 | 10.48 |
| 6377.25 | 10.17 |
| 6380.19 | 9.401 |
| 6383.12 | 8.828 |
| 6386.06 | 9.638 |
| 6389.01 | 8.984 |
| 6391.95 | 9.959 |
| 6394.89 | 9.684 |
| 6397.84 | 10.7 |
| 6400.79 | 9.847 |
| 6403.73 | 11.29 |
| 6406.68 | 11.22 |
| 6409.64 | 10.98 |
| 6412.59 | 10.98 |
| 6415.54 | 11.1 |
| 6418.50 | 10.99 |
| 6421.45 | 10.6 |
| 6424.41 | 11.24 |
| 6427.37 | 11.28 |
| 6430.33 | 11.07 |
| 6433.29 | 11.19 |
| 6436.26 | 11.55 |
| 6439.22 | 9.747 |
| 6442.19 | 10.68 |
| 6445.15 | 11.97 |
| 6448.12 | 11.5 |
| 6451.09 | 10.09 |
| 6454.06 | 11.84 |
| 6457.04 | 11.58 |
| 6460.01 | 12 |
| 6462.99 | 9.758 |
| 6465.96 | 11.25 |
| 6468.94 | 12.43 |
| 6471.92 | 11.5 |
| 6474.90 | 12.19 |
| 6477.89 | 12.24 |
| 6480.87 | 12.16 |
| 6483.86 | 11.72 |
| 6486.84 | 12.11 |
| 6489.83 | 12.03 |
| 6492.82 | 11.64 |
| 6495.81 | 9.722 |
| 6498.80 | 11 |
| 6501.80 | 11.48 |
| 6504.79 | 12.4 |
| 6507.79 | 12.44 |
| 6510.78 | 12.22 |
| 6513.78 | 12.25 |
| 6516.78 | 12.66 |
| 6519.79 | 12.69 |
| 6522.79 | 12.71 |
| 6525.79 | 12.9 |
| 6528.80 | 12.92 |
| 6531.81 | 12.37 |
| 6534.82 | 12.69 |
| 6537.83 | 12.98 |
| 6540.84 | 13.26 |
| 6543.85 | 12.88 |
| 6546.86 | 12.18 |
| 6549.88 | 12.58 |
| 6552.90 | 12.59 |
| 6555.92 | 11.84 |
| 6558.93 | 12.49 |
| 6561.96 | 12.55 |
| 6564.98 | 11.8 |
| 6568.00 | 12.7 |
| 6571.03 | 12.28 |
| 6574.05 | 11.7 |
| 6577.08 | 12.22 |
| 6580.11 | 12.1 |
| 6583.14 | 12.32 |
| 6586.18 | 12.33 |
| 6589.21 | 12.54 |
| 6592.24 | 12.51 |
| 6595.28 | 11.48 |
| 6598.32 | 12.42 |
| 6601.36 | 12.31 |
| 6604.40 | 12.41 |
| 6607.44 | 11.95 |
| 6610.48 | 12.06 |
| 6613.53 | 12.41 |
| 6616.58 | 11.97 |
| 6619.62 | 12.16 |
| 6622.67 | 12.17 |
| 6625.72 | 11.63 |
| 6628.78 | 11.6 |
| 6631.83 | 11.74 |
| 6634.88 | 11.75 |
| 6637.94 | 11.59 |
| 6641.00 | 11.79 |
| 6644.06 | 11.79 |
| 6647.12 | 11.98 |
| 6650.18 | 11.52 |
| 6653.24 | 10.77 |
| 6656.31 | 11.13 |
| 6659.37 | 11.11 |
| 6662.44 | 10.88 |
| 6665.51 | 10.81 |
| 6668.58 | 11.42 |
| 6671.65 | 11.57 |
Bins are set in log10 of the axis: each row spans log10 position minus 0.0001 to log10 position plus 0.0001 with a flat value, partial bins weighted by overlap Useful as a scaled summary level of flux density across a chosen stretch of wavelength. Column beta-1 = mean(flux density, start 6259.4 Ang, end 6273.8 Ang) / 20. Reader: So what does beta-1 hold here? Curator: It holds 0.41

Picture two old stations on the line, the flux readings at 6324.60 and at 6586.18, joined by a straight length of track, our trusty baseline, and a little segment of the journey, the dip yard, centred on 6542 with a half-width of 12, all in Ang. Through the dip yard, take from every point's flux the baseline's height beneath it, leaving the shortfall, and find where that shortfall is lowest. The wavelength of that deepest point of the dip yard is 6546.86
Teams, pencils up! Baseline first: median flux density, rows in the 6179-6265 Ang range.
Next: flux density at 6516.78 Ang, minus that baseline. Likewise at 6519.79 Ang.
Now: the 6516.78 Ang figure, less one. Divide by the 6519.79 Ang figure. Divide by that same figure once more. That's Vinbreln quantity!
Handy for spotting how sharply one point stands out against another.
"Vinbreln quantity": 0.16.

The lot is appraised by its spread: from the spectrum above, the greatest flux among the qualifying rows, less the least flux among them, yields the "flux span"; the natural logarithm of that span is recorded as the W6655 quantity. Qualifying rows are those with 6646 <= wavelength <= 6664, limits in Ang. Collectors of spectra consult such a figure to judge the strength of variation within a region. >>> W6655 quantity 0.2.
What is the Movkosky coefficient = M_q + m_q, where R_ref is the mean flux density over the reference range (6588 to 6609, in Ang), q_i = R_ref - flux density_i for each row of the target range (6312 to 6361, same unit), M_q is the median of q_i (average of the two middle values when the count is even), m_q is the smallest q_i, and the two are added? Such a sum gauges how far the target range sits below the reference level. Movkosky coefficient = 3.1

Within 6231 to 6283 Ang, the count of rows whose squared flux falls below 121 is 18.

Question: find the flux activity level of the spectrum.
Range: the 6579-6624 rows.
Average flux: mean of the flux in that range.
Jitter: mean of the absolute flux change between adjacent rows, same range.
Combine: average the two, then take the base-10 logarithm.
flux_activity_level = 0.80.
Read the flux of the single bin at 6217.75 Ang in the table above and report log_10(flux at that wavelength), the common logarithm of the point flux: 0.83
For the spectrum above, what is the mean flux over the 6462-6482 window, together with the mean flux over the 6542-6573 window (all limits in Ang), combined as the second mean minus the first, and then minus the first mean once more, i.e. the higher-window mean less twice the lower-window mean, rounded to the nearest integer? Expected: -11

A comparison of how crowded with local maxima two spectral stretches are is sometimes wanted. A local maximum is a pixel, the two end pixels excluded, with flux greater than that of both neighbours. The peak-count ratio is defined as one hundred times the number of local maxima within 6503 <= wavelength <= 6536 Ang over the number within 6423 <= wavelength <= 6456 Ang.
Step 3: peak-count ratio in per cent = 67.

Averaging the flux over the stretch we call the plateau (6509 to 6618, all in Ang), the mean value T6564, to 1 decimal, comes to 12.4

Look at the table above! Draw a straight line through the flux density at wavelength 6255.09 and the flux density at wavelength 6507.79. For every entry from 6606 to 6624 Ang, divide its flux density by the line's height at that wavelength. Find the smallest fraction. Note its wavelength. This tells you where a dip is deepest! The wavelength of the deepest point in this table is 6616.58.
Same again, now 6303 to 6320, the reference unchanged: 6307.15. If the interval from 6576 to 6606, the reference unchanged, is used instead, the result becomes 6595.28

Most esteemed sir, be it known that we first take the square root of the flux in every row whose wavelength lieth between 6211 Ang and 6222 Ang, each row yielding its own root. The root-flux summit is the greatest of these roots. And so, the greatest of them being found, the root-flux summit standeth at 2.81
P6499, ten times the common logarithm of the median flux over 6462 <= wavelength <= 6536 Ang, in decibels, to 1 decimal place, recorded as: 10.9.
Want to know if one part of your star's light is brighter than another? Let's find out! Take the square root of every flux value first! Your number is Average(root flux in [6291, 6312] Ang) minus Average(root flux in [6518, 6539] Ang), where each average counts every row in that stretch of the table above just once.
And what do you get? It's -0.5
